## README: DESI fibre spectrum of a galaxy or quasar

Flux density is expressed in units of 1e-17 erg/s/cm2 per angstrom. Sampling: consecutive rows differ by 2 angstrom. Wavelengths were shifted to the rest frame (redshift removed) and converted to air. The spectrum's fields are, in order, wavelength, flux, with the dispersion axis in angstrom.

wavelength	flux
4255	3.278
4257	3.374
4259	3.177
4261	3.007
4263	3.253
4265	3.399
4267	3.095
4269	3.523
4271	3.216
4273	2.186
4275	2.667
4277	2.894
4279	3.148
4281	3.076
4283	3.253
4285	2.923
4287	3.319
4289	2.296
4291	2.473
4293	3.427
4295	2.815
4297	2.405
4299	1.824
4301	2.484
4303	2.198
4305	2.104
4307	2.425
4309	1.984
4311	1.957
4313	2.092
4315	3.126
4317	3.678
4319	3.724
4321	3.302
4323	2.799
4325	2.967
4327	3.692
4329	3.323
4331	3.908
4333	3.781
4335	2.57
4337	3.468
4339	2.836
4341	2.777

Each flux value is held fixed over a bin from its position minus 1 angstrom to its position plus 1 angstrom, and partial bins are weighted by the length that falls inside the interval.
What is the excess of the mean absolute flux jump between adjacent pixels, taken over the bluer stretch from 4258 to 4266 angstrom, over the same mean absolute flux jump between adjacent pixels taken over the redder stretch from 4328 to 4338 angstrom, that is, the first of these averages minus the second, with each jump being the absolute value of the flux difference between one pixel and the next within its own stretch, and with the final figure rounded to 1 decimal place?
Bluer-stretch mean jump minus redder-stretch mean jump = -0.5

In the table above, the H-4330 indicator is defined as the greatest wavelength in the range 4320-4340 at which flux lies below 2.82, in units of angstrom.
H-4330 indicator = 4335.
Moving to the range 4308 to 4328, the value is 4323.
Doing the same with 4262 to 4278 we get 4275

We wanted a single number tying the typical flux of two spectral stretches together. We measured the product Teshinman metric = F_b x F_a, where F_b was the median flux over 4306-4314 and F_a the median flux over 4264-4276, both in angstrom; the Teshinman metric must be 6.4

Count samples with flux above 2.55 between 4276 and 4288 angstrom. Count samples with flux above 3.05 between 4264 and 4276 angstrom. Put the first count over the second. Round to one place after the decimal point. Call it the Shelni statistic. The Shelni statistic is 1.5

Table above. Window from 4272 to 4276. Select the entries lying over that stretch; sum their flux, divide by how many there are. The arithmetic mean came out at 2.4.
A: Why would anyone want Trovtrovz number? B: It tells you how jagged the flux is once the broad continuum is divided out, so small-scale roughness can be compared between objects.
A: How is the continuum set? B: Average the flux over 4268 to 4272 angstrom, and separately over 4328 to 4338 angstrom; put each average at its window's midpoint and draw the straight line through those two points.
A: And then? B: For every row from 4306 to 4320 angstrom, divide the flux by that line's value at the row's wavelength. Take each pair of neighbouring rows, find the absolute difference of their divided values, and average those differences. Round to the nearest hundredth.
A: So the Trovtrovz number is 0.11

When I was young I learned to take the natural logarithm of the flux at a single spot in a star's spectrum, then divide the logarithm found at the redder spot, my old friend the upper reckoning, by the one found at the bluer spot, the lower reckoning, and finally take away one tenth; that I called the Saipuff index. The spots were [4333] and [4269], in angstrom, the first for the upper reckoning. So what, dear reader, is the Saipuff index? 0.96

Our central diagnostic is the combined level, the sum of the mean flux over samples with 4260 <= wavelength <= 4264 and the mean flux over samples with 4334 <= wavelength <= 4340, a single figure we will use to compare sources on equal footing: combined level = 6.1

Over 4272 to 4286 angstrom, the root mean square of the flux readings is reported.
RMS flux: 2.9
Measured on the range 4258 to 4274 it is 3.1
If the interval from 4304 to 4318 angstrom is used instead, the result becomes 2.6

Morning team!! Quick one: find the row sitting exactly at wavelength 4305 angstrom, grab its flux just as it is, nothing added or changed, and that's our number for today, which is 2.104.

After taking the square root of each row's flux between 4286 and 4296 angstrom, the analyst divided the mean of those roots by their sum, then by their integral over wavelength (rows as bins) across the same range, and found 0.0119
